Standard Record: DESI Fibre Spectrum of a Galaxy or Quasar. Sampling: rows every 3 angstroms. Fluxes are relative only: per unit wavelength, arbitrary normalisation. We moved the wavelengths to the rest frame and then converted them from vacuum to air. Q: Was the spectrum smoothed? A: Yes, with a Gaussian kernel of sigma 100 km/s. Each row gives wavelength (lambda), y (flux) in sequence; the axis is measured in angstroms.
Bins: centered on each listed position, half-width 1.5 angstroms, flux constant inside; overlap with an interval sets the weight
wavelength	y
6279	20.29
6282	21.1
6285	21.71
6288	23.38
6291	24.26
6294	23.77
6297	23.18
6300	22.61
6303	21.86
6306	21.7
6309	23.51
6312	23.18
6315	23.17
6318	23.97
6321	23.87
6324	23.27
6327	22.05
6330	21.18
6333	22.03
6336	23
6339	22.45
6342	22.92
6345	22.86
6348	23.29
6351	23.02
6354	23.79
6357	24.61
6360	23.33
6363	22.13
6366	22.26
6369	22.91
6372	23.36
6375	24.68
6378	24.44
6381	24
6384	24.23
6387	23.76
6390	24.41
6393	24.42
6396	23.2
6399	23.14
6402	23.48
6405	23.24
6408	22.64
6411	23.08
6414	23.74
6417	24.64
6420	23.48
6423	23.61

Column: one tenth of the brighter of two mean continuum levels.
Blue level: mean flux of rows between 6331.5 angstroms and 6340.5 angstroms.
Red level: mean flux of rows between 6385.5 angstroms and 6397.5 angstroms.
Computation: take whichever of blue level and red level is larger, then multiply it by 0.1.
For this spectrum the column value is 2.39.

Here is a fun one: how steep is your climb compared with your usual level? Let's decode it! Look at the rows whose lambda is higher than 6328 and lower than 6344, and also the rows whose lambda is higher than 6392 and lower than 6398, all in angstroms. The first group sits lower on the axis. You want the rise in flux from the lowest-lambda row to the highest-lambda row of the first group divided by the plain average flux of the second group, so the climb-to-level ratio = 0.07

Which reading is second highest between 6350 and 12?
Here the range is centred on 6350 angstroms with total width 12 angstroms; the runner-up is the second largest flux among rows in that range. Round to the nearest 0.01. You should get 23.29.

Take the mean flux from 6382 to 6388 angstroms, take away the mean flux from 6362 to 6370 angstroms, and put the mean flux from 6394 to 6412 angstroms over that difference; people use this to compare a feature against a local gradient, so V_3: 15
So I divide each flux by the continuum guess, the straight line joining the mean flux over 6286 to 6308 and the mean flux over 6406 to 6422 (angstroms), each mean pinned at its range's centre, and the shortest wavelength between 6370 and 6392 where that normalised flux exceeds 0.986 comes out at 6372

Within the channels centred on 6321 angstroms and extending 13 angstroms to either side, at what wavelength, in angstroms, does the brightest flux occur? 6318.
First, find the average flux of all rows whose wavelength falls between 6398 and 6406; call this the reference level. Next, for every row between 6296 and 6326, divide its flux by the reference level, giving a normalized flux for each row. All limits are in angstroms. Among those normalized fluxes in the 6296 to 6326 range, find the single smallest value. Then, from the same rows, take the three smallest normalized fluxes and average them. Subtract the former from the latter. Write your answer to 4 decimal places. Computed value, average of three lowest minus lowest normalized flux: 0.0153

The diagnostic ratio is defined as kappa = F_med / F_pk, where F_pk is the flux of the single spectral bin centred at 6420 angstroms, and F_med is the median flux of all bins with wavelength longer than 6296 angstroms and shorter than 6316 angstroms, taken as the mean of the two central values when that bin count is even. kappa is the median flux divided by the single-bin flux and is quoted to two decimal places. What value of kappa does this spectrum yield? 0.99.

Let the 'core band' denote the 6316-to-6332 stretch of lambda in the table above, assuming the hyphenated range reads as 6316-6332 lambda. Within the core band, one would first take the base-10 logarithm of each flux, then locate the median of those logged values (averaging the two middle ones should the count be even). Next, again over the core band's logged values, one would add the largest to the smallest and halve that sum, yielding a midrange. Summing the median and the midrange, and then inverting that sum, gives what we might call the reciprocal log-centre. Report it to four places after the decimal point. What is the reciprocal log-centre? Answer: 0.3677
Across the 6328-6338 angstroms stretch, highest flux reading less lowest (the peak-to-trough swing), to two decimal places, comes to 1.82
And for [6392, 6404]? 1.28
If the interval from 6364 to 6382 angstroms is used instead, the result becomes 2.42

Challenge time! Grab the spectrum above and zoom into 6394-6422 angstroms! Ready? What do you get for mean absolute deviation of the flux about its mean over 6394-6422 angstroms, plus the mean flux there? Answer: 23.8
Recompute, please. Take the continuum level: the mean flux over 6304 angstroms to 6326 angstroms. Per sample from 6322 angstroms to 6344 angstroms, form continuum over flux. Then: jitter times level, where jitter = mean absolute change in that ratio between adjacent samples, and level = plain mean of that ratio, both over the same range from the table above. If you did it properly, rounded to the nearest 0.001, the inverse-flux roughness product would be 0.040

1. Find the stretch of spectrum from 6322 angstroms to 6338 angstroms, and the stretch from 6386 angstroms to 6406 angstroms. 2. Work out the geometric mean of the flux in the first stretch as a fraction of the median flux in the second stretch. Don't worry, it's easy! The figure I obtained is 0.95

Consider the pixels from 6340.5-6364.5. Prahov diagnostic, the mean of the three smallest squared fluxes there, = 513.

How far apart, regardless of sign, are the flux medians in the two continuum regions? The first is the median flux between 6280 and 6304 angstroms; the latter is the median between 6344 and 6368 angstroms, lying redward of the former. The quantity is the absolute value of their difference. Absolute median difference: 0.26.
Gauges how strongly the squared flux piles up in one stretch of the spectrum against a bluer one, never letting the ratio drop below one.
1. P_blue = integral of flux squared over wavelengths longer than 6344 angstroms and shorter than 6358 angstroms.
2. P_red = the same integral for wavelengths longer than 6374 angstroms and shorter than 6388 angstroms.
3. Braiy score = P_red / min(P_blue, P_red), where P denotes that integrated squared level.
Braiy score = 1.06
